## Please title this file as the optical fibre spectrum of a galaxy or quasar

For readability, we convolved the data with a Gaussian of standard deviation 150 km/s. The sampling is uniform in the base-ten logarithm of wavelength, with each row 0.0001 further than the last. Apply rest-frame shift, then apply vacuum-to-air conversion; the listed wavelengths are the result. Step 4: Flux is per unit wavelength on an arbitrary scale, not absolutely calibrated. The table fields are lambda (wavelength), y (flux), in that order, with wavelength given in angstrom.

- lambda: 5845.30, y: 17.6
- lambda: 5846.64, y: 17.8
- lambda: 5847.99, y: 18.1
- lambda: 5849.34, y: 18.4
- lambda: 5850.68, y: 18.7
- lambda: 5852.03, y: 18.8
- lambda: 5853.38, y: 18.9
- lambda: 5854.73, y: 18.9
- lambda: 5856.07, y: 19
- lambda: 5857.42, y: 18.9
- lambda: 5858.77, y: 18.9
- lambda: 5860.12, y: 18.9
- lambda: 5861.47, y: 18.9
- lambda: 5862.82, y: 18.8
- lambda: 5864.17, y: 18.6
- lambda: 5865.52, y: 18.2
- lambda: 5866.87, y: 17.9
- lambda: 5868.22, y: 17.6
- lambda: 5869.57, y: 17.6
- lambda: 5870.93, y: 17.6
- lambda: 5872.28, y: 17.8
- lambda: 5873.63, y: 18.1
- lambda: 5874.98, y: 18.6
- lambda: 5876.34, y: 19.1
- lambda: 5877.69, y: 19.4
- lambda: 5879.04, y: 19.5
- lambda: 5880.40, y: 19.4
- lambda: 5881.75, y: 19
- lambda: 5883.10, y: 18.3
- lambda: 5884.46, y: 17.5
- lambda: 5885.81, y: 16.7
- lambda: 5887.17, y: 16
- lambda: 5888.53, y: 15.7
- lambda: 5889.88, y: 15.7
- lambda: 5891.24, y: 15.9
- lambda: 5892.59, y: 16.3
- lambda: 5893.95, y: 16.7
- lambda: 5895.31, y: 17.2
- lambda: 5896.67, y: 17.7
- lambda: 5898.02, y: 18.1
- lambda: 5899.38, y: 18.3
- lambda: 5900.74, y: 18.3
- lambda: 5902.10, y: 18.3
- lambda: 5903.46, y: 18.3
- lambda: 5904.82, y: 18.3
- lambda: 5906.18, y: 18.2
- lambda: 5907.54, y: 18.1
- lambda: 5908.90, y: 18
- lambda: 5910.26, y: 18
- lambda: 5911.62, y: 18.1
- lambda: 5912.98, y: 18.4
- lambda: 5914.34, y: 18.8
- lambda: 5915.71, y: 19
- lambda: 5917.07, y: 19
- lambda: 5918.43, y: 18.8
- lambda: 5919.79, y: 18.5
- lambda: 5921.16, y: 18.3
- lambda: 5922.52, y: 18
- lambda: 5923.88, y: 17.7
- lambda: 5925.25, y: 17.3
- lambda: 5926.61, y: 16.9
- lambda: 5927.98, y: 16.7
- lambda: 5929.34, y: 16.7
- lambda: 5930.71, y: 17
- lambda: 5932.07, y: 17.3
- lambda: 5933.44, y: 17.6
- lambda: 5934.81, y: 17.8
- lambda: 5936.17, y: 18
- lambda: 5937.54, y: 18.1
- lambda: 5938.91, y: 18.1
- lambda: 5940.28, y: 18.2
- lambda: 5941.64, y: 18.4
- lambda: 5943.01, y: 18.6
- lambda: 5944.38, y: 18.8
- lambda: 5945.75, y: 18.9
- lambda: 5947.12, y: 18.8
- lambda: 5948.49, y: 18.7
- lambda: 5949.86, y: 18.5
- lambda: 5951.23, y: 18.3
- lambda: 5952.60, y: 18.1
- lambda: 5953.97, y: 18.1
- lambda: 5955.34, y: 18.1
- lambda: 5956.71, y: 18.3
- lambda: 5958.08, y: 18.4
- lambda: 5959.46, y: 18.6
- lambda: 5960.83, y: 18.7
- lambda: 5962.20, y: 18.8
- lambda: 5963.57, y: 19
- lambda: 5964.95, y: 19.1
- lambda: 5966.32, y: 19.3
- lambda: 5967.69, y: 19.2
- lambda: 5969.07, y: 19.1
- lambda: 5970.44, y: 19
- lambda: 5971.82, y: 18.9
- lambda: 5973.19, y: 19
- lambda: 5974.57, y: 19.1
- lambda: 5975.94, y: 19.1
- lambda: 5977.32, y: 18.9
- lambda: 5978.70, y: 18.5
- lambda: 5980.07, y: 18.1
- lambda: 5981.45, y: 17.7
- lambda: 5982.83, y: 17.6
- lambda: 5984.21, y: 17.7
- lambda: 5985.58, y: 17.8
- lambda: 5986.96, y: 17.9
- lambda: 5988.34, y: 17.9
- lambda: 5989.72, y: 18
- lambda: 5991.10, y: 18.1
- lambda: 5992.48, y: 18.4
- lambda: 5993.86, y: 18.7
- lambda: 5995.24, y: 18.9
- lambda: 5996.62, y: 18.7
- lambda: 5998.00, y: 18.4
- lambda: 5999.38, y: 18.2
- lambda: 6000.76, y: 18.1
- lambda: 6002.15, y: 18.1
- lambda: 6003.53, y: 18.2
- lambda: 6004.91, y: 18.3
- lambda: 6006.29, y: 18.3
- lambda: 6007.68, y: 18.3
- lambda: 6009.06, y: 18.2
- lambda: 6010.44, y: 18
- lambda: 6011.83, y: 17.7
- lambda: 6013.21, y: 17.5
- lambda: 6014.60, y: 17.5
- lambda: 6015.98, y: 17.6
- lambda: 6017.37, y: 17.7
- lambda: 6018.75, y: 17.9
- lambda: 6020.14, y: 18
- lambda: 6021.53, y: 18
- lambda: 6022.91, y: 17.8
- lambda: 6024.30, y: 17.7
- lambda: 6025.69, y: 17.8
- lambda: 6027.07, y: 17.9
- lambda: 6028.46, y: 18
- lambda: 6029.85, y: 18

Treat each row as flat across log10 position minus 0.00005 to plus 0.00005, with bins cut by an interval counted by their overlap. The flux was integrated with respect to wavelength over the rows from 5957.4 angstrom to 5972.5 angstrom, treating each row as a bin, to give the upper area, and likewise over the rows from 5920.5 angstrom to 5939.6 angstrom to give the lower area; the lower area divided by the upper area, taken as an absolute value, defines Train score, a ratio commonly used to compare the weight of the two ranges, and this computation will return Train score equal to 1.2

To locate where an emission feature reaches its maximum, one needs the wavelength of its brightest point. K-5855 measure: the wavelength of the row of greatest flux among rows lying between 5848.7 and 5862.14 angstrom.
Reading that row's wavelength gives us 5856.07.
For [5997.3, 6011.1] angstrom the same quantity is 5998.00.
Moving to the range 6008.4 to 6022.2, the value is 6009.06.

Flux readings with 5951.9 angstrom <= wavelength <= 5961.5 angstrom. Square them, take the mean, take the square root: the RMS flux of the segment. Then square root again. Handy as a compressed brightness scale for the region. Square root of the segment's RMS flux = 4.28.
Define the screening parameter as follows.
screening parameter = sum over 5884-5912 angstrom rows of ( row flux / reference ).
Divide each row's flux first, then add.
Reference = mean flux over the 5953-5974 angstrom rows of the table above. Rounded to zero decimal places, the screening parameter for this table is 19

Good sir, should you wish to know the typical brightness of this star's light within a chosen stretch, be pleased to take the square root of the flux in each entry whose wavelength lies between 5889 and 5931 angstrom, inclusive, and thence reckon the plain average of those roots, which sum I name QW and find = 4.21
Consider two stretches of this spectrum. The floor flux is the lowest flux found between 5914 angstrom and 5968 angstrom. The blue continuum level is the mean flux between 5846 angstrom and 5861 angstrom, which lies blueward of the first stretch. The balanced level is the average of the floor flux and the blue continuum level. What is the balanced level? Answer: 17.7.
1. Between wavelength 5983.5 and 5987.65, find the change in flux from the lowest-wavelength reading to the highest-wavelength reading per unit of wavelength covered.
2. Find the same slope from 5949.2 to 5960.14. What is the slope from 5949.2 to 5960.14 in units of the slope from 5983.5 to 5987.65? 0.1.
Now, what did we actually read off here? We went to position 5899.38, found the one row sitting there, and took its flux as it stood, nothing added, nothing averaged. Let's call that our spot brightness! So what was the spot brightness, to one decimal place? 18.3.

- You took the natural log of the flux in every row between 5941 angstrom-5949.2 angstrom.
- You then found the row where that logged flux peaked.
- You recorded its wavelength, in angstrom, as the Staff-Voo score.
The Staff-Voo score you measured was 5945.75 angstrom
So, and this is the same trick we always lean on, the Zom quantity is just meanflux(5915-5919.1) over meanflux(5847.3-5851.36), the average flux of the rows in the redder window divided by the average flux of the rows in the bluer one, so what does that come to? 1.029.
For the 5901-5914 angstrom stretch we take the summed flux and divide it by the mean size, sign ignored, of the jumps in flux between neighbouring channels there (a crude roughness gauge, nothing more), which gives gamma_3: 1871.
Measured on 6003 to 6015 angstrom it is 1440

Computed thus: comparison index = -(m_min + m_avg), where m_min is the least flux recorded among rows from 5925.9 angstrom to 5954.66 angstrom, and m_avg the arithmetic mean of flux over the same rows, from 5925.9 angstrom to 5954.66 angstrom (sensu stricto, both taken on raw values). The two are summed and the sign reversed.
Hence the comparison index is -34.7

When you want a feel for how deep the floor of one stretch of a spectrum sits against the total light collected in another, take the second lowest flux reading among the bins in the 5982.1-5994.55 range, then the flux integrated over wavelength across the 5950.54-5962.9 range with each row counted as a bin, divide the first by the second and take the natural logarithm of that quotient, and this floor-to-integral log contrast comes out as -2.55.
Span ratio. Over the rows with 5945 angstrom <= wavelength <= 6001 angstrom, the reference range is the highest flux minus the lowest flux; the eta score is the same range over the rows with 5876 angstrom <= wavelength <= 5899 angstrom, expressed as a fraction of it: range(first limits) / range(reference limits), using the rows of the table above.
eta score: 2.2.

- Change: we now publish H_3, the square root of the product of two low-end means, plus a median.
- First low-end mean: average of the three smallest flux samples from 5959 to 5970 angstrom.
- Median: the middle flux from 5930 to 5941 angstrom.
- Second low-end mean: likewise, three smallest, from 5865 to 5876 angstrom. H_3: 36.0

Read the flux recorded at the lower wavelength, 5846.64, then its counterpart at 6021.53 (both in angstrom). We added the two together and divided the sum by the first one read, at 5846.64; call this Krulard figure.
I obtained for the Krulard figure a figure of 2.01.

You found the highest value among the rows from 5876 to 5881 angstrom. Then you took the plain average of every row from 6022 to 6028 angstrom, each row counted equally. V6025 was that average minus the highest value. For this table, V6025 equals -1.7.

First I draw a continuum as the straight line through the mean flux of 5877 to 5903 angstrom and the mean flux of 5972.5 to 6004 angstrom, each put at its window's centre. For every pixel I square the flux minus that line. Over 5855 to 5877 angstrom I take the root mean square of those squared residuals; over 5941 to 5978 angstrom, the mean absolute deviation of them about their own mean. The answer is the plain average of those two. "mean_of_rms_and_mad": 1.0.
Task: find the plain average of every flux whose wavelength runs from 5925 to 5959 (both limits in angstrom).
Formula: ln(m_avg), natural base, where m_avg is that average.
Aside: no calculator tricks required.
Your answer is 2.89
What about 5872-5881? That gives 2.94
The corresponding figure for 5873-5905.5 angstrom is 2.88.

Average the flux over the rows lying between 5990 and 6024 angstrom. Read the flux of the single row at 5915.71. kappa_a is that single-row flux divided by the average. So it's 1.05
